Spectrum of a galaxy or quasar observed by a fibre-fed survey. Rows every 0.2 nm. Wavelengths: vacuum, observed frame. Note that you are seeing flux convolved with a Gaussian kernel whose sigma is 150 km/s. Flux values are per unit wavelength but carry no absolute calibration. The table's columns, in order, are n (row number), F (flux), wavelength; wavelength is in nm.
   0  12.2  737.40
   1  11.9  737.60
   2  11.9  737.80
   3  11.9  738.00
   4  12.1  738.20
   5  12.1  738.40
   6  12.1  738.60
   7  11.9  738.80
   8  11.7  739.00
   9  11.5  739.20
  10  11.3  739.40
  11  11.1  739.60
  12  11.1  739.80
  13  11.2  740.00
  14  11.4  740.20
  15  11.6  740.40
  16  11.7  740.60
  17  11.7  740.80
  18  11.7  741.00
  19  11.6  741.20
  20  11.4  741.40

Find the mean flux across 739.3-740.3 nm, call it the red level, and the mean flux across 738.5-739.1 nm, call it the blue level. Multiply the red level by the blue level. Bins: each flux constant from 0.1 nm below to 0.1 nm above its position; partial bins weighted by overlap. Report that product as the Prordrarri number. 134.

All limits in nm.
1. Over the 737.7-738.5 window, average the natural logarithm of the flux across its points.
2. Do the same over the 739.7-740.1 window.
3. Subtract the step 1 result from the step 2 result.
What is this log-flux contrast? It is -0.073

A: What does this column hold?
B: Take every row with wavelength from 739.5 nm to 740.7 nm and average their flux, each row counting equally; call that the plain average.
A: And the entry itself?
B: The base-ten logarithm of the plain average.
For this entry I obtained 1.05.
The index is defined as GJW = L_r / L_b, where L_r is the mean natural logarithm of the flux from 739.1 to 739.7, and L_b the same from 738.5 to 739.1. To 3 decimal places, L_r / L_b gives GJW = 0.979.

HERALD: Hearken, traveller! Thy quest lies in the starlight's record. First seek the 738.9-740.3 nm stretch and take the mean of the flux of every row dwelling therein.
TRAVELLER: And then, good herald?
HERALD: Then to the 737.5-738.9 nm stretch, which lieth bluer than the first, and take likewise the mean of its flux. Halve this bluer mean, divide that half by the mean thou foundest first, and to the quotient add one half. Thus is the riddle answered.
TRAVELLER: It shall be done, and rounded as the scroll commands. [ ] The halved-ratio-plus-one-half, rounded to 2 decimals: 1.03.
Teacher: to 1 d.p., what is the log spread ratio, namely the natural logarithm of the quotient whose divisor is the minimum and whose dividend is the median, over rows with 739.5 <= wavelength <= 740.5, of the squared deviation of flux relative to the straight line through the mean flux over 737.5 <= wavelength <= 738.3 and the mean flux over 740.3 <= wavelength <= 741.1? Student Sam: 3.3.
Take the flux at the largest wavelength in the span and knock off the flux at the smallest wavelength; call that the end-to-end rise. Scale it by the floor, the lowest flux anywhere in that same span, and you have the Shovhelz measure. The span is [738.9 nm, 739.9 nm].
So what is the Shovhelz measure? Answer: -0.054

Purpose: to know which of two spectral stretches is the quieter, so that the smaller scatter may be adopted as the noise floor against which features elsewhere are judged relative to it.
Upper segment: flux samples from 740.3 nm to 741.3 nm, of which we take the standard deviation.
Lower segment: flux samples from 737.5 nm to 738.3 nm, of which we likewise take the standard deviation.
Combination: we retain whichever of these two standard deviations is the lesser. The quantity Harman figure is 0.05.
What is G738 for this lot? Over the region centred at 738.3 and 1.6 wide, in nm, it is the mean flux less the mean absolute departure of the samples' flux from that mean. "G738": 11.8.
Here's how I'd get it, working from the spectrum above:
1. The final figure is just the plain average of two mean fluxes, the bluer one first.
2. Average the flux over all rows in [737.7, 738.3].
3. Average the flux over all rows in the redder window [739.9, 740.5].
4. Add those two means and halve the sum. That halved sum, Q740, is 11.7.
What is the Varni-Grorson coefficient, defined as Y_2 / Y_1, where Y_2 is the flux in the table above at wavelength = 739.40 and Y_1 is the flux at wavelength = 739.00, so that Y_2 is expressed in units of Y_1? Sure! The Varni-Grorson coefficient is 0.966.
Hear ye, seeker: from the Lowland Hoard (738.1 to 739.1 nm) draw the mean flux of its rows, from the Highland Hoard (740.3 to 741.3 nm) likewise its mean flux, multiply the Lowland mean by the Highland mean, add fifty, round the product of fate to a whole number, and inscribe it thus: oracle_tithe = 190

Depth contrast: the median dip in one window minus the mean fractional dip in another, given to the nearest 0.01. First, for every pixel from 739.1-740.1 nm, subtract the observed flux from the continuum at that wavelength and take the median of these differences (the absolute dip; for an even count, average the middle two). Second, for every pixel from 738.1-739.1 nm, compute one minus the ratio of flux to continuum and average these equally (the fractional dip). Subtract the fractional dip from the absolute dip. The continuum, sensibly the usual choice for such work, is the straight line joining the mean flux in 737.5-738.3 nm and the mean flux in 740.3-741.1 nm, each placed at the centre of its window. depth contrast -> 0.55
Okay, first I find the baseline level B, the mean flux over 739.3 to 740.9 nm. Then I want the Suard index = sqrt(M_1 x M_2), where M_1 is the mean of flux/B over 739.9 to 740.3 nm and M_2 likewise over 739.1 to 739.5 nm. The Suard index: 1.00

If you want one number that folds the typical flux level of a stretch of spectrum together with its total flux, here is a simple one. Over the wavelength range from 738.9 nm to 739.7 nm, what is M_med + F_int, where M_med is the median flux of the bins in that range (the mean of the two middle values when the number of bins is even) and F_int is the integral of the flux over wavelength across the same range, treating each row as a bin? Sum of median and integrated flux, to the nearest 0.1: 20.5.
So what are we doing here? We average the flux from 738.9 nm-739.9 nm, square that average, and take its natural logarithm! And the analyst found 4.86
